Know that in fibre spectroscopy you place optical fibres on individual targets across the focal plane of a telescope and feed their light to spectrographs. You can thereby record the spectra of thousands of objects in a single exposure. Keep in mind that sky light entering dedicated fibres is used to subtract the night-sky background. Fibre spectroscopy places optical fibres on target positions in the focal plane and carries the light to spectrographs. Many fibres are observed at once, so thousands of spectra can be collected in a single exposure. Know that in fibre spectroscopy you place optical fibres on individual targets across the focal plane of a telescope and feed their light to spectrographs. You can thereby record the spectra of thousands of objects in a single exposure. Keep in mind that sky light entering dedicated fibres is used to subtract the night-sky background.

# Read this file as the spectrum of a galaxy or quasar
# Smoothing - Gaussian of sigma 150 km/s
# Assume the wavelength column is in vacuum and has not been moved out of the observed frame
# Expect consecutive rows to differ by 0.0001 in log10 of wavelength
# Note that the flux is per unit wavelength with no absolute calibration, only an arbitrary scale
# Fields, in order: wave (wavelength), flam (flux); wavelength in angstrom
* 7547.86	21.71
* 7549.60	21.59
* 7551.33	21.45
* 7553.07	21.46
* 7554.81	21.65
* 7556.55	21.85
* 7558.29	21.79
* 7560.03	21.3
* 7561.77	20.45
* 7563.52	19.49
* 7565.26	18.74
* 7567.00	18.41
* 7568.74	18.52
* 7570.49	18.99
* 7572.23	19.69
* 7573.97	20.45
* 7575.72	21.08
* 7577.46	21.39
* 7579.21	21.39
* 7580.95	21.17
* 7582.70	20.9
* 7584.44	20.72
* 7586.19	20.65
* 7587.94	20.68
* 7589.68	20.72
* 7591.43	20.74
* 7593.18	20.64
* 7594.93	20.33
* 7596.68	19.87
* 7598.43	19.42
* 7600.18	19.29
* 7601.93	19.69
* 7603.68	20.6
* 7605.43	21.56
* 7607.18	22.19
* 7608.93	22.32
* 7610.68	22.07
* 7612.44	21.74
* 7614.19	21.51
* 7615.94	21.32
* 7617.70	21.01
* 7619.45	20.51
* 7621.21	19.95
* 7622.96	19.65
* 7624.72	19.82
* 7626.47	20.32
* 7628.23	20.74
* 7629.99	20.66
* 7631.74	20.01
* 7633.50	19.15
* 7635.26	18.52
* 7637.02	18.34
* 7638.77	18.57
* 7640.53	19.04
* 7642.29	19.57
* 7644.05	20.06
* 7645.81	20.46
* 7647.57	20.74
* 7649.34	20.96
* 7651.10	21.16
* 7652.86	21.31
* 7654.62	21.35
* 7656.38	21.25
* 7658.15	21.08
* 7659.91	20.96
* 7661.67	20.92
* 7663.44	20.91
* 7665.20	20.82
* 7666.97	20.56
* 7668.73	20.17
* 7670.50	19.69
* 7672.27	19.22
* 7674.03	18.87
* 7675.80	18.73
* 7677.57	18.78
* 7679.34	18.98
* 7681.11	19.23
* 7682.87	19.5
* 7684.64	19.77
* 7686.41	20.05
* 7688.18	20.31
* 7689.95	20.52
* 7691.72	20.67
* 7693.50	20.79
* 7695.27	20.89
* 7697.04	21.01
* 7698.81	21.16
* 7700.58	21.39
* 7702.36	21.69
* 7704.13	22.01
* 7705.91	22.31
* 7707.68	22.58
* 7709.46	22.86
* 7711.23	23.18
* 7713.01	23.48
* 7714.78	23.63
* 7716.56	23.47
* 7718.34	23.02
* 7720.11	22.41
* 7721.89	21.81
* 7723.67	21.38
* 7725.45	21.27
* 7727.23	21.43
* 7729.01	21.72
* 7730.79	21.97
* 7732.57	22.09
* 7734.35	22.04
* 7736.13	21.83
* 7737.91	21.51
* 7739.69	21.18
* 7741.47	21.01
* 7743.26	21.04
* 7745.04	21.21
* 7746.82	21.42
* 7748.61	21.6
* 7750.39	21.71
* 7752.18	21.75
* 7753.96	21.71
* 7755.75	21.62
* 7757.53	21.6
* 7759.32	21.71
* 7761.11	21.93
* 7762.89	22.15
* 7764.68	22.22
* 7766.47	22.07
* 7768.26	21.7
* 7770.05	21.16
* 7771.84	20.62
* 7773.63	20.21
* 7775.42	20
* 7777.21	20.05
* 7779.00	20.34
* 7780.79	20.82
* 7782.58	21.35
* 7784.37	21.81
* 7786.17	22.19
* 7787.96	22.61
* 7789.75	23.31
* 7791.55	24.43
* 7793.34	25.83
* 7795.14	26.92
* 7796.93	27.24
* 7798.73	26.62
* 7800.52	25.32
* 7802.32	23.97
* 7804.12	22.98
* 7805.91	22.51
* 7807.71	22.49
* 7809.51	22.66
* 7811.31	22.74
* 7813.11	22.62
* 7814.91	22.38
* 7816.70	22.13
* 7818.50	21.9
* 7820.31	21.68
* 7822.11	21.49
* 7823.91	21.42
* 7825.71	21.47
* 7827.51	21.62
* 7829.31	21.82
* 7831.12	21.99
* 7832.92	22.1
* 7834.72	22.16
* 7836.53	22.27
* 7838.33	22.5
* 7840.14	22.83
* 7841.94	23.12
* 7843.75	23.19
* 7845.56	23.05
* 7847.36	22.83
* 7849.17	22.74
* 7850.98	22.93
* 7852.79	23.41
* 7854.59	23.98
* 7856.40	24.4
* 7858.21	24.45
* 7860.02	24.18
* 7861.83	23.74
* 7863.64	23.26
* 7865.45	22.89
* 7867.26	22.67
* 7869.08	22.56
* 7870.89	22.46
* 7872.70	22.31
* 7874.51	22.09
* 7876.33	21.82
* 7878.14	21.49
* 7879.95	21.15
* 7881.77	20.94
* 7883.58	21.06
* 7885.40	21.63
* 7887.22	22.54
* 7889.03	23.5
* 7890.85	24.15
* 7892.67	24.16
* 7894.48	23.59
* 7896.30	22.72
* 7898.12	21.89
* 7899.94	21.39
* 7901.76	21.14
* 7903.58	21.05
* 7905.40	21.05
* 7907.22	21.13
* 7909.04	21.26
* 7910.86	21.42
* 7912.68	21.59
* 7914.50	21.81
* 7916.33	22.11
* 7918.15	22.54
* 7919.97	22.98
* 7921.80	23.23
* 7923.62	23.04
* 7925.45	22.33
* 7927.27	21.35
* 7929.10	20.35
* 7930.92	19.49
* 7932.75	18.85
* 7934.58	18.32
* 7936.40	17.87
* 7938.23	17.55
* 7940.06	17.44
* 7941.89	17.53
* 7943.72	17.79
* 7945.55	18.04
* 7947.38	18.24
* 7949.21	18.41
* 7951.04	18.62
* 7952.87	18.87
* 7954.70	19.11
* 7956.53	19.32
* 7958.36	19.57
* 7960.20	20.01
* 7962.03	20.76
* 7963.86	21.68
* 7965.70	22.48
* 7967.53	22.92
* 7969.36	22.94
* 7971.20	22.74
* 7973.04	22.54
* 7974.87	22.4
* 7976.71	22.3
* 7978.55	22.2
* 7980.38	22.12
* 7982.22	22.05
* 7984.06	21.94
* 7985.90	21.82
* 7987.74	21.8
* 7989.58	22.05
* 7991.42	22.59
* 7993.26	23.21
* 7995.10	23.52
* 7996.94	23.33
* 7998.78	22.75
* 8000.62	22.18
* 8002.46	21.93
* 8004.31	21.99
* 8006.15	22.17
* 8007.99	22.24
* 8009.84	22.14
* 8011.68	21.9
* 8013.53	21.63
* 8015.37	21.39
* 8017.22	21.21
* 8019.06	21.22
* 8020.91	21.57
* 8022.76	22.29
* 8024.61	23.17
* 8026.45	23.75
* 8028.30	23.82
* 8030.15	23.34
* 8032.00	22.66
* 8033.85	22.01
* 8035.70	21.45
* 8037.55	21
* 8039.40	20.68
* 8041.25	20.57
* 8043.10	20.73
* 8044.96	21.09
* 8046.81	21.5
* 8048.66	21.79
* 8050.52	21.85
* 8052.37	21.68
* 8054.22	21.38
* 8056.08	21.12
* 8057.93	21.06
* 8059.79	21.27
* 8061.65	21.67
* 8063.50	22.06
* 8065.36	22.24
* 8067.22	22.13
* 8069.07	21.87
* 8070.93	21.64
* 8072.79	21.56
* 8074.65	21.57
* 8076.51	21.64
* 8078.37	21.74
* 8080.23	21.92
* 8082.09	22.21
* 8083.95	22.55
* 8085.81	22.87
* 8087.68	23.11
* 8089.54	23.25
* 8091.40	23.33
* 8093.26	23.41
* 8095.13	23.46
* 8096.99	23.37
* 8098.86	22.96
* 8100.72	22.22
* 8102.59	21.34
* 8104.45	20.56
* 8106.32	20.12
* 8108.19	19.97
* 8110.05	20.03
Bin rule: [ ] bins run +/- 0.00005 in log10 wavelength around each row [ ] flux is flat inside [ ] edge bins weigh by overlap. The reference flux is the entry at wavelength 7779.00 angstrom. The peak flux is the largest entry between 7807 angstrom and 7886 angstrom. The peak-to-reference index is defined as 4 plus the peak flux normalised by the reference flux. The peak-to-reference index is 5.20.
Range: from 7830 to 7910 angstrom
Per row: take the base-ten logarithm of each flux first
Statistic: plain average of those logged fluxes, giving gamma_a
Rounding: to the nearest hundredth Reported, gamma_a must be 1.35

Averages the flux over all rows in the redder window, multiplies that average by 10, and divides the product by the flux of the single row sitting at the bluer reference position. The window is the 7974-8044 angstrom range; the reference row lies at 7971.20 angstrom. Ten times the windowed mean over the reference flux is 9.7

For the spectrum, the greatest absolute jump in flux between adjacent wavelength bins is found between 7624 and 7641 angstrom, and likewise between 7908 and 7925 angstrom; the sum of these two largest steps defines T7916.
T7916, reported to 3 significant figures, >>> 1.30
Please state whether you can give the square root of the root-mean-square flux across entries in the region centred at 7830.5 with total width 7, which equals 4.68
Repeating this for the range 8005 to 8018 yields 4.67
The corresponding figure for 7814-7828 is 4.67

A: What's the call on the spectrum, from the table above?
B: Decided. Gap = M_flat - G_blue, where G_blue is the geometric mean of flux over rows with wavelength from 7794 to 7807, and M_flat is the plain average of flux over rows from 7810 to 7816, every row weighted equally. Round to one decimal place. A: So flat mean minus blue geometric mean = -2.4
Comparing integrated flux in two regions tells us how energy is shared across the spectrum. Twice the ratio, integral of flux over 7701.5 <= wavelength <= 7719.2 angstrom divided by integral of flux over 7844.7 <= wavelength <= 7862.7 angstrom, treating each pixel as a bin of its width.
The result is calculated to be 1.90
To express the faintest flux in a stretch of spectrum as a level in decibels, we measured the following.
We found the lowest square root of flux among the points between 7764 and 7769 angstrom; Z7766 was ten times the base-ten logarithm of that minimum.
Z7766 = 6.68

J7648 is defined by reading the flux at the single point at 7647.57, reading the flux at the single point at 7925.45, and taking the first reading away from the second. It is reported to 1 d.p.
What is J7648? 1.6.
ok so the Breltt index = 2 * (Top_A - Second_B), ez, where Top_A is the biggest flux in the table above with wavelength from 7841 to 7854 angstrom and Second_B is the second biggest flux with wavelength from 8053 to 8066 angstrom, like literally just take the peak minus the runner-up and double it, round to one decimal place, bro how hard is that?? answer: 2.7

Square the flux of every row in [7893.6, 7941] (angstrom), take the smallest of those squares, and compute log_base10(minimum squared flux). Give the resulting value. 2.48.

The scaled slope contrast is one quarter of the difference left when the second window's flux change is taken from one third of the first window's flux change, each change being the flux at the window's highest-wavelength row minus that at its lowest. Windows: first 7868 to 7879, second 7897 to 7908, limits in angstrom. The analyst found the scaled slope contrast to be 0.10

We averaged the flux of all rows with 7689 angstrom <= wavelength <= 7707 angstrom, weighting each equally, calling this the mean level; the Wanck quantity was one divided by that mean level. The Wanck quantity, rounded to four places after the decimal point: 0.0471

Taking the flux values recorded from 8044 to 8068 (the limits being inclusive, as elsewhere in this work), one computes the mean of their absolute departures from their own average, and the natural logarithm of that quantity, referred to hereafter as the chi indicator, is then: -1.1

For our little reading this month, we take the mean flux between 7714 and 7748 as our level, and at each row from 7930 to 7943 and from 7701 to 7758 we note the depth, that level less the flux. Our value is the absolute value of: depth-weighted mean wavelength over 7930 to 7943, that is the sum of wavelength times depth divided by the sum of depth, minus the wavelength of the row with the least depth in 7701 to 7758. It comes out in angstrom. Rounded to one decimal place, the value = 222.3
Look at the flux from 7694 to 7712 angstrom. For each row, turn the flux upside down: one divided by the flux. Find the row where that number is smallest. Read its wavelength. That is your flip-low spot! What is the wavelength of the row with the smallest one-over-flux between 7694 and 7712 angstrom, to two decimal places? 7711.23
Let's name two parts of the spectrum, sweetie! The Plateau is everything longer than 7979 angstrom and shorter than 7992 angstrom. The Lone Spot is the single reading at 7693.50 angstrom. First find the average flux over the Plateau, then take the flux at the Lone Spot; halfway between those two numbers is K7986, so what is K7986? 21.4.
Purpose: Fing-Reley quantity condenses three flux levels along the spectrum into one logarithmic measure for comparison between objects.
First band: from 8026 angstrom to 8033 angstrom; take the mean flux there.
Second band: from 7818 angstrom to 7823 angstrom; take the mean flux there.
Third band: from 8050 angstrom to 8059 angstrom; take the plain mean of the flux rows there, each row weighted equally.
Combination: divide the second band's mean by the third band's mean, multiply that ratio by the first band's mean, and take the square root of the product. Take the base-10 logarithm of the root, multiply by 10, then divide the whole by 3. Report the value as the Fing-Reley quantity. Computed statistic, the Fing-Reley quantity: 2.29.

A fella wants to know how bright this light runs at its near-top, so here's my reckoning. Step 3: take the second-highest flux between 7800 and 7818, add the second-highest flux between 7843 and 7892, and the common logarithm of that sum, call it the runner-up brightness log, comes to 1.68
